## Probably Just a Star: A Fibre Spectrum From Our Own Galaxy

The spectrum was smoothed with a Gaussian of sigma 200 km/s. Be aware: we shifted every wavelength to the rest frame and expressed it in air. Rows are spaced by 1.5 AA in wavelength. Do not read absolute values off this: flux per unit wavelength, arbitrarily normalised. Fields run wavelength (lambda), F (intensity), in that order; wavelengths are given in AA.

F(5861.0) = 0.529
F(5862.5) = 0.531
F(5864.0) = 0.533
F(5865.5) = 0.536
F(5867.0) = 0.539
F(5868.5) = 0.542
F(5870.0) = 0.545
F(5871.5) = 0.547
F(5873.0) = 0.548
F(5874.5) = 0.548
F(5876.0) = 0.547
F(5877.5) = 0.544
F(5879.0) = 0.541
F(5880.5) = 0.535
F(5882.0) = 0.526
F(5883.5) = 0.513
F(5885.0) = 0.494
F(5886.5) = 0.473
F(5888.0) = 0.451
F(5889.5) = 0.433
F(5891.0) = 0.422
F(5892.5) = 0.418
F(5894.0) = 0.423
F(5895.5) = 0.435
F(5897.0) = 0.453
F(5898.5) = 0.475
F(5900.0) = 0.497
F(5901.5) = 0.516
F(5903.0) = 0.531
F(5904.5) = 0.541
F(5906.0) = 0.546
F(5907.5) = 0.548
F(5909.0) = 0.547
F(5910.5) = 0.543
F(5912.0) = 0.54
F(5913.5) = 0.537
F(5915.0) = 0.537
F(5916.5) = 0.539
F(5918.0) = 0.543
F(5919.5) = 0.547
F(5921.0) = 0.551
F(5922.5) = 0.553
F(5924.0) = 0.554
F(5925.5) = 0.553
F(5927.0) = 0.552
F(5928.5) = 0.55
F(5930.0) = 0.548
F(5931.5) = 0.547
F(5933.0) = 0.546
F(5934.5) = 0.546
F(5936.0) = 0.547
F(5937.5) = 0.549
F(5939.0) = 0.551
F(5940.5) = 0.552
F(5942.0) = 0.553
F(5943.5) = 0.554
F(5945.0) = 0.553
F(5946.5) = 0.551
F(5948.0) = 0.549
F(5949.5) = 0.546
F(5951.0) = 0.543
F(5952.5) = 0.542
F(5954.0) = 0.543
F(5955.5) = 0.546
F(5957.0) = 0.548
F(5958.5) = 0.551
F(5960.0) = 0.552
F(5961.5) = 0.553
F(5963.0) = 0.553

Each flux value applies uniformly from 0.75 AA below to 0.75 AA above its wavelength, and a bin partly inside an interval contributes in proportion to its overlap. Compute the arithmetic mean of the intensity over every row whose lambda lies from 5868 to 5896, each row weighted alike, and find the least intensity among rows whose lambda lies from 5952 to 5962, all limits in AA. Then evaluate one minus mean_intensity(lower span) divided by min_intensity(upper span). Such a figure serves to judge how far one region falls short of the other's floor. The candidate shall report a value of 0.079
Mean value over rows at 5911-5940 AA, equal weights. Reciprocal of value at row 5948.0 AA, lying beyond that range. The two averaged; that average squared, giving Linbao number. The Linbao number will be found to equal 1.40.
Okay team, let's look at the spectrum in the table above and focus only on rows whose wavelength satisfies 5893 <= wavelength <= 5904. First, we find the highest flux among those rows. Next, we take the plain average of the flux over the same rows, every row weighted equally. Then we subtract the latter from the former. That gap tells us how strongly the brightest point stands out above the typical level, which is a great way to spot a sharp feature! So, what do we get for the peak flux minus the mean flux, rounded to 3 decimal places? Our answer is 0.055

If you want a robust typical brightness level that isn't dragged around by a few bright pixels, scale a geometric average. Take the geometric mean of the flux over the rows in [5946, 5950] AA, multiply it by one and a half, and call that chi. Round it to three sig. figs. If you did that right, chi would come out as 0.823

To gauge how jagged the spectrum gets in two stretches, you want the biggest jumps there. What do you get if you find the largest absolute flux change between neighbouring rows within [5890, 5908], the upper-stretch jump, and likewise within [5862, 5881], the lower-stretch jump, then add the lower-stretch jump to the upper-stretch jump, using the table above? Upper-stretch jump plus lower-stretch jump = 0.028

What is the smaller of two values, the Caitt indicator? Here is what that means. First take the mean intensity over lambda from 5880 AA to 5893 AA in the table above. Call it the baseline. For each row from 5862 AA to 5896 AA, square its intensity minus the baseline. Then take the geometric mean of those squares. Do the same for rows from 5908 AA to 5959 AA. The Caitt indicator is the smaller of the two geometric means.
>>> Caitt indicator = 0.002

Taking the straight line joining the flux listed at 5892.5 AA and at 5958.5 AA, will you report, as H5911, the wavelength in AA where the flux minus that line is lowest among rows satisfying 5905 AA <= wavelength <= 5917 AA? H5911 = 5916.5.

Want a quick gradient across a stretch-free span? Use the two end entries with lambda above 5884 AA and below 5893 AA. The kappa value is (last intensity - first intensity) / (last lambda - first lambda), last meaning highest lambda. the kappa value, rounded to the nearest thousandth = -0.010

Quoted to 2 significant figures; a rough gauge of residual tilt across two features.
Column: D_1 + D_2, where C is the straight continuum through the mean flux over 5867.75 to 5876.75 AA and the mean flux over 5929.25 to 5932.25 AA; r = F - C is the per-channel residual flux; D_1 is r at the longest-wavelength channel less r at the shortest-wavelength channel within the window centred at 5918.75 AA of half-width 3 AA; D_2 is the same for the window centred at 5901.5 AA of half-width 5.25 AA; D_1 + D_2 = 0.10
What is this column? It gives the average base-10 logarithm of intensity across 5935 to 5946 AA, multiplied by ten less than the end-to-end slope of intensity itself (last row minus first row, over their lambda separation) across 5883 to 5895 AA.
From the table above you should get 2.59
